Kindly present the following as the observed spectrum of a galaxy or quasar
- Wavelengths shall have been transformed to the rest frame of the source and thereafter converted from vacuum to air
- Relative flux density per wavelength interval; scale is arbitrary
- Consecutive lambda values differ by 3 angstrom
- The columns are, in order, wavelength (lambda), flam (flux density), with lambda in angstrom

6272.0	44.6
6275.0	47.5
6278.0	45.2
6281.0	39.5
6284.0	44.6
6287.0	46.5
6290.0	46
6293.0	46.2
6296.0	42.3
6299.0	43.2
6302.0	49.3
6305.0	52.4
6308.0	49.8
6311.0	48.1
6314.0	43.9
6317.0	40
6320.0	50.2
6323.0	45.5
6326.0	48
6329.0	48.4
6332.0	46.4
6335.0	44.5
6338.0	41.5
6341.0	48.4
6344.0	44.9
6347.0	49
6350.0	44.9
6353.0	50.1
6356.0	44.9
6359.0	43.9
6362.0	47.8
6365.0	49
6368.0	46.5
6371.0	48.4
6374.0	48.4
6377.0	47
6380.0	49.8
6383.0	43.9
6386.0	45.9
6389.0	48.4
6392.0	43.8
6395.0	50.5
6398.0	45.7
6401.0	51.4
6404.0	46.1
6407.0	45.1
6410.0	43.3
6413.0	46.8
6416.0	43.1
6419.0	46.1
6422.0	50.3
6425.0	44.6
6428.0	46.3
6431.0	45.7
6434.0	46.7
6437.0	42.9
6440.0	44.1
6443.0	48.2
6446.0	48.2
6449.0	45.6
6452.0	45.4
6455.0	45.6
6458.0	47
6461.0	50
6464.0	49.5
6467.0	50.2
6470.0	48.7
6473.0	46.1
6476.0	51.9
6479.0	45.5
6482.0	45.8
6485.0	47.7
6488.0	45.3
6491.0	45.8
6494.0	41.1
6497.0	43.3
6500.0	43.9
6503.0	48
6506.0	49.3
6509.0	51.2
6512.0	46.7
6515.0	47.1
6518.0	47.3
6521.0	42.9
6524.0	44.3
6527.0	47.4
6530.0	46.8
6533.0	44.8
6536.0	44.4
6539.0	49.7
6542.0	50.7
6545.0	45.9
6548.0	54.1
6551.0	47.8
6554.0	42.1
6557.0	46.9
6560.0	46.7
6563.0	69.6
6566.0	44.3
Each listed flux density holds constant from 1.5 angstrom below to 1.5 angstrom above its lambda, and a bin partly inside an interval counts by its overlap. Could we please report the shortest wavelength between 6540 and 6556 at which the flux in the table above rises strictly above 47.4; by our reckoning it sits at 6542.0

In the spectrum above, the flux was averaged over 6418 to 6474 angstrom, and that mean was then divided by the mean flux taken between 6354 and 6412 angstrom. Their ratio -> 1.00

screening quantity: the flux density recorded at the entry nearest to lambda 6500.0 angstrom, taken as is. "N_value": 43.9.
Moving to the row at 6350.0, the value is 44.9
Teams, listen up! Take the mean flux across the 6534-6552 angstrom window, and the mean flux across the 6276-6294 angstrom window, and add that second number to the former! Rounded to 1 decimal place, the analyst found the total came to 93.4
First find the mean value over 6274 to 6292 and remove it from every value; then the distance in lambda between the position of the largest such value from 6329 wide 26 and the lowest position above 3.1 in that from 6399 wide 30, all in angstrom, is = 69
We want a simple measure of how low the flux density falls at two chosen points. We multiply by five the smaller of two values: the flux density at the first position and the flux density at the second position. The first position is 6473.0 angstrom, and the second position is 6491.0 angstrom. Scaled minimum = 229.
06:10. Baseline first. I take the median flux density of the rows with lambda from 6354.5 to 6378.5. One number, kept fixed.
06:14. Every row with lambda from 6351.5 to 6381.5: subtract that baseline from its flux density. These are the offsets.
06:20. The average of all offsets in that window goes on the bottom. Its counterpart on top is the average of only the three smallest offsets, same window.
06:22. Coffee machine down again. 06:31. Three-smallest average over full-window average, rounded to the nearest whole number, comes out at -13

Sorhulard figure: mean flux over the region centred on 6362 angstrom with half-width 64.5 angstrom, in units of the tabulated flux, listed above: 46.7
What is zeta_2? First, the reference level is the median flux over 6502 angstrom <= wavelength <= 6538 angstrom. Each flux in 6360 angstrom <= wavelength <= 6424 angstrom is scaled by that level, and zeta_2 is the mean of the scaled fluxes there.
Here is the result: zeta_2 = 1.00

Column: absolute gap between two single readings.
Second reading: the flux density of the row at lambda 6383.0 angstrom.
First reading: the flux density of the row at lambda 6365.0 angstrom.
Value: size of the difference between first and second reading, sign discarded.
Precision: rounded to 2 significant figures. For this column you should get 5.1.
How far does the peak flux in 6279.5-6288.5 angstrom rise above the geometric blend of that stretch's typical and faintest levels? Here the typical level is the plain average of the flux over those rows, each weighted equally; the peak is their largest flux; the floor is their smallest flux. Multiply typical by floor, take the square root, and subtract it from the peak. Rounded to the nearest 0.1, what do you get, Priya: 5.0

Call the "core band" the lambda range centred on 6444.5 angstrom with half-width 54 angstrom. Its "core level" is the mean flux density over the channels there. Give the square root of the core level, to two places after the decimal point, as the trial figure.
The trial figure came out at 6.82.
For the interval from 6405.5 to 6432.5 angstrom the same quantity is 6.76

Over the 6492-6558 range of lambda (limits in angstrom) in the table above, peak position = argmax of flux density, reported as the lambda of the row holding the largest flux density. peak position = 6548.0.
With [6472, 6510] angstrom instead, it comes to 6476.0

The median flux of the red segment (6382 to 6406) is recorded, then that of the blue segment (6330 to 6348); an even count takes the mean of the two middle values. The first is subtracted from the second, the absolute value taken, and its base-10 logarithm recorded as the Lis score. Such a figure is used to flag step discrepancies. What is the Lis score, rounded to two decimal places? -0.46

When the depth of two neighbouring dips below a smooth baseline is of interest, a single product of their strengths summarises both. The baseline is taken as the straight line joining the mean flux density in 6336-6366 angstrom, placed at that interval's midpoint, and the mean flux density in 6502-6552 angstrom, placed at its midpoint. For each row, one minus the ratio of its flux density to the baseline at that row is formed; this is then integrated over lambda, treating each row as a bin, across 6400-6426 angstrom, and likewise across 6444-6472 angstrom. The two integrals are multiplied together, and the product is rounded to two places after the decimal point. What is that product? -0.12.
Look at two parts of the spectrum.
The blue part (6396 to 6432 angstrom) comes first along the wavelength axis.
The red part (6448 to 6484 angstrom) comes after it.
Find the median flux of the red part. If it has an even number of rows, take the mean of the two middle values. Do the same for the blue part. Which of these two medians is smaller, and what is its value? 45.9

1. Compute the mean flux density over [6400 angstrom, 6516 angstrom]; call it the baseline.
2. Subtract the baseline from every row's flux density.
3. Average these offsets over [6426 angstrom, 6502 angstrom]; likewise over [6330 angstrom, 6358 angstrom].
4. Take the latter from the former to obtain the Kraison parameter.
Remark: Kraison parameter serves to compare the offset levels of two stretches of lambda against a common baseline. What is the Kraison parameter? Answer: 0.35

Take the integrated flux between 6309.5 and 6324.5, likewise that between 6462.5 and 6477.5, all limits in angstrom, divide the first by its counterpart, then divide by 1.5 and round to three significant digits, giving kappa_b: 0.616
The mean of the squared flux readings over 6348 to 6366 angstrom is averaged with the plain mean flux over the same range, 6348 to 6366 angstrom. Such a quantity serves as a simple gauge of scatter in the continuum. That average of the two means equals 1120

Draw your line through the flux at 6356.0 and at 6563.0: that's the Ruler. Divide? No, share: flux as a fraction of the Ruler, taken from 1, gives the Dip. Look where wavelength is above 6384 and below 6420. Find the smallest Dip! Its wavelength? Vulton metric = 6401.0 angstrom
